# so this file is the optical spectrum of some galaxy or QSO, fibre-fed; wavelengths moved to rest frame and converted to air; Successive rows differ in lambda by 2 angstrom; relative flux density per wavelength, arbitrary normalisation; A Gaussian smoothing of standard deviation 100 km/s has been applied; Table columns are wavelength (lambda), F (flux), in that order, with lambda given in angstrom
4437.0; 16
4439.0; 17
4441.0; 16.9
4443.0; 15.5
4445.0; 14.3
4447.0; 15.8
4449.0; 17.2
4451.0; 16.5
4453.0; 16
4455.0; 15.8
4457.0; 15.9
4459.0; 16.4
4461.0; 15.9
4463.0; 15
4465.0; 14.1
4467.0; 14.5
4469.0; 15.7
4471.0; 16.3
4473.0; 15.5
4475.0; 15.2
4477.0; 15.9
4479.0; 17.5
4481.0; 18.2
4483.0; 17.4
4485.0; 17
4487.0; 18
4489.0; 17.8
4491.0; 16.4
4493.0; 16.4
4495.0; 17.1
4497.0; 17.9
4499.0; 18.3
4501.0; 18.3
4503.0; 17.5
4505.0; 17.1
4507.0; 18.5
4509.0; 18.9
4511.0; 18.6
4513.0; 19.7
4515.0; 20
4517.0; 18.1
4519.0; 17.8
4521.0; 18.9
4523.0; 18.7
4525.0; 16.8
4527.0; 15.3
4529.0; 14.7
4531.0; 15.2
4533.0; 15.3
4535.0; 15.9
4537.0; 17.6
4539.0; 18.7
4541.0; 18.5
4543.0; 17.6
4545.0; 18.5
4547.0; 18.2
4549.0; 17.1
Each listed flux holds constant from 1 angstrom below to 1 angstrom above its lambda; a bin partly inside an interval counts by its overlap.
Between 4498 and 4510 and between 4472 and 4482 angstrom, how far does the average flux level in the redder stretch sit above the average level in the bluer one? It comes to 1.6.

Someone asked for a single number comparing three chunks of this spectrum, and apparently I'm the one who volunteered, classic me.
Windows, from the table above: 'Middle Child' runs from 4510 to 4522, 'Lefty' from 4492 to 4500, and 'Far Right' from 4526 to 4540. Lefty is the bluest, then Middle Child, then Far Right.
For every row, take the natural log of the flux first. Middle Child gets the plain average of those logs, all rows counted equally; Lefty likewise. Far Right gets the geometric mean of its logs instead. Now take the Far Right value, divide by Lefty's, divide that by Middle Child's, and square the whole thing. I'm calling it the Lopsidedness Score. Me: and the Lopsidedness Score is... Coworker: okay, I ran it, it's 0.109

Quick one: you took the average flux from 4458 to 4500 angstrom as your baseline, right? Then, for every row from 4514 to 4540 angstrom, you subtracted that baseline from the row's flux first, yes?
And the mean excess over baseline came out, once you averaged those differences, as 0.7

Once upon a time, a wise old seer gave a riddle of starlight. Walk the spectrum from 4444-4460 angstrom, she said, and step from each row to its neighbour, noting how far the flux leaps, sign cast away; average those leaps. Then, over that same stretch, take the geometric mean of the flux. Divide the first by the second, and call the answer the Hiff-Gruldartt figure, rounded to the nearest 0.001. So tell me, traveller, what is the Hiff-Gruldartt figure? 0.044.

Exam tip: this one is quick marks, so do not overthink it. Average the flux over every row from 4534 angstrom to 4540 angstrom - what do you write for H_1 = 17.4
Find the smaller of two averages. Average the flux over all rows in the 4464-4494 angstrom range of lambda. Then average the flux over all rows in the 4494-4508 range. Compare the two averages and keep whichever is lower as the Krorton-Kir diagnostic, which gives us 16.4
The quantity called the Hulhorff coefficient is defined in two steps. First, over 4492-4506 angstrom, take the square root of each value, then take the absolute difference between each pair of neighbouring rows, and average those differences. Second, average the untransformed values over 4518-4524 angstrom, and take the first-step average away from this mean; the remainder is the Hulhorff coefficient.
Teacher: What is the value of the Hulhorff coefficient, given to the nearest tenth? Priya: 18.4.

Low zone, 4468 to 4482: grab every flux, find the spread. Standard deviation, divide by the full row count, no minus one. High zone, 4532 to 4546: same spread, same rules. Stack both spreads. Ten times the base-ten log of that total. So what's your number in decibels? 3.57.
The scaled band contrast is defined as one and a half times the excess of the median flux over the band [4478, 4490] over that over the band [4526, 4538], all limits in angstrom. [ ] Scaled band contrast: 3.5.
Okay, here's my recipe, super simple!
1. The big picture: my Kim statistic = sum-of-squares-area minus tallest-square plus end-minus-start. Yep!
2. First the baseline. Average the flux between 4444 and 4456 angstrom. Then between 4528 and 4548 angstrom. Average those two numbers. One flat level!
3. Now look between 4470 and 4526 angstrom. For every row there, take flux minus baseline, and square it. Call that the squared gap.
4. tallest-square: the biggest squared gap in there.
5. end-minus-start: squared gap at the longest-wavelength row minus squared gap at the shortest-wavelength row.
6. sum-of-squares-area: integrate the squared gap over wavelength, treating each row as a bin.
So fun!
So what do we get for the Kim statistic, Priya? 138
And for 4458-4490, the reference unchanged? 46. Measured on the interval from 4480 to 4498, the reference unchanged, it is 17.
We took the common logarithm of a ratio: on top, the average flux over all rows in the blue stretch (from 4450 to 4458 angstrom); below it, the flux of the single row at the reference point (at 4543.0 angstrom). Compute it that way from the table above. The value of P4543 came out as -0.040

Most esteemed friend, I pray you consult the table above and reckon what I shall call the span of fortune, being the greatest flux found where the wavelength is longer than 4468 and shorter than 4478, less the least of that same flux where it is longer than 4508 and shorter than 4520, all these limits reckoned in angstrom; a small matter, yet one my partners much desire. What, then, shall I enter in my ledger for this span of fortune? -1.5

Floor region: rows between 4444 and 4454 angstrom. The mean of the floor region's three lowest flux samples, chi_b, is 15.4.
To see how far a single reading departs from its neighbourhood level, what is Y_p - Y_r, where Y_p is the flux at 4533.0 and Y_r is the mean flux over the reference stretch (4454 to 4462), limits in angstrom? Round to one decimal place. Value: -0.7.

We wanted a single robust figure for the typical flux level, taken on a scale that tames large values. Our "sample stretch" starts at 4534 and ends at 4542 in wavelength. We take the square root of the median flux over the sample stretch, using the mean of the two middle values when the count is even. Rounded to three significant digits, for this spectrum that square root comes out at 4.25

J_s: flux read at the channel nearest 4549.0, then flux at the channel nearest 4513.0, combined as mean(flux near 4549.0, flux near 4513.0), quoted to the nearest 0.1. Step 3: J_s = 18.4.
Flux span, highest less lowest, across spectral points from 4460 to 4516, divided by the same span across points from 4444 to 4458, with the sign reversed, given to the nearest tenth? -2.0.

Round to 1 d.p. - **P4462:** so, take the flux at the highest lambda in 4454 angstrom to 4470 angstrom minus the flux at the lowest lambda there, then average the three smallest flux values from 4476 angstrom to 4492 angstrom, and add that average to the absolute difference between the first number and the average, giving 33.0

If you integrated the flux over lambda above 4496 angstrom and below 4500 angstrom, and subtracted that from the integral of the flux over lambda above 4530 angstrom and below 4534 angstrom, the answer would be -11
